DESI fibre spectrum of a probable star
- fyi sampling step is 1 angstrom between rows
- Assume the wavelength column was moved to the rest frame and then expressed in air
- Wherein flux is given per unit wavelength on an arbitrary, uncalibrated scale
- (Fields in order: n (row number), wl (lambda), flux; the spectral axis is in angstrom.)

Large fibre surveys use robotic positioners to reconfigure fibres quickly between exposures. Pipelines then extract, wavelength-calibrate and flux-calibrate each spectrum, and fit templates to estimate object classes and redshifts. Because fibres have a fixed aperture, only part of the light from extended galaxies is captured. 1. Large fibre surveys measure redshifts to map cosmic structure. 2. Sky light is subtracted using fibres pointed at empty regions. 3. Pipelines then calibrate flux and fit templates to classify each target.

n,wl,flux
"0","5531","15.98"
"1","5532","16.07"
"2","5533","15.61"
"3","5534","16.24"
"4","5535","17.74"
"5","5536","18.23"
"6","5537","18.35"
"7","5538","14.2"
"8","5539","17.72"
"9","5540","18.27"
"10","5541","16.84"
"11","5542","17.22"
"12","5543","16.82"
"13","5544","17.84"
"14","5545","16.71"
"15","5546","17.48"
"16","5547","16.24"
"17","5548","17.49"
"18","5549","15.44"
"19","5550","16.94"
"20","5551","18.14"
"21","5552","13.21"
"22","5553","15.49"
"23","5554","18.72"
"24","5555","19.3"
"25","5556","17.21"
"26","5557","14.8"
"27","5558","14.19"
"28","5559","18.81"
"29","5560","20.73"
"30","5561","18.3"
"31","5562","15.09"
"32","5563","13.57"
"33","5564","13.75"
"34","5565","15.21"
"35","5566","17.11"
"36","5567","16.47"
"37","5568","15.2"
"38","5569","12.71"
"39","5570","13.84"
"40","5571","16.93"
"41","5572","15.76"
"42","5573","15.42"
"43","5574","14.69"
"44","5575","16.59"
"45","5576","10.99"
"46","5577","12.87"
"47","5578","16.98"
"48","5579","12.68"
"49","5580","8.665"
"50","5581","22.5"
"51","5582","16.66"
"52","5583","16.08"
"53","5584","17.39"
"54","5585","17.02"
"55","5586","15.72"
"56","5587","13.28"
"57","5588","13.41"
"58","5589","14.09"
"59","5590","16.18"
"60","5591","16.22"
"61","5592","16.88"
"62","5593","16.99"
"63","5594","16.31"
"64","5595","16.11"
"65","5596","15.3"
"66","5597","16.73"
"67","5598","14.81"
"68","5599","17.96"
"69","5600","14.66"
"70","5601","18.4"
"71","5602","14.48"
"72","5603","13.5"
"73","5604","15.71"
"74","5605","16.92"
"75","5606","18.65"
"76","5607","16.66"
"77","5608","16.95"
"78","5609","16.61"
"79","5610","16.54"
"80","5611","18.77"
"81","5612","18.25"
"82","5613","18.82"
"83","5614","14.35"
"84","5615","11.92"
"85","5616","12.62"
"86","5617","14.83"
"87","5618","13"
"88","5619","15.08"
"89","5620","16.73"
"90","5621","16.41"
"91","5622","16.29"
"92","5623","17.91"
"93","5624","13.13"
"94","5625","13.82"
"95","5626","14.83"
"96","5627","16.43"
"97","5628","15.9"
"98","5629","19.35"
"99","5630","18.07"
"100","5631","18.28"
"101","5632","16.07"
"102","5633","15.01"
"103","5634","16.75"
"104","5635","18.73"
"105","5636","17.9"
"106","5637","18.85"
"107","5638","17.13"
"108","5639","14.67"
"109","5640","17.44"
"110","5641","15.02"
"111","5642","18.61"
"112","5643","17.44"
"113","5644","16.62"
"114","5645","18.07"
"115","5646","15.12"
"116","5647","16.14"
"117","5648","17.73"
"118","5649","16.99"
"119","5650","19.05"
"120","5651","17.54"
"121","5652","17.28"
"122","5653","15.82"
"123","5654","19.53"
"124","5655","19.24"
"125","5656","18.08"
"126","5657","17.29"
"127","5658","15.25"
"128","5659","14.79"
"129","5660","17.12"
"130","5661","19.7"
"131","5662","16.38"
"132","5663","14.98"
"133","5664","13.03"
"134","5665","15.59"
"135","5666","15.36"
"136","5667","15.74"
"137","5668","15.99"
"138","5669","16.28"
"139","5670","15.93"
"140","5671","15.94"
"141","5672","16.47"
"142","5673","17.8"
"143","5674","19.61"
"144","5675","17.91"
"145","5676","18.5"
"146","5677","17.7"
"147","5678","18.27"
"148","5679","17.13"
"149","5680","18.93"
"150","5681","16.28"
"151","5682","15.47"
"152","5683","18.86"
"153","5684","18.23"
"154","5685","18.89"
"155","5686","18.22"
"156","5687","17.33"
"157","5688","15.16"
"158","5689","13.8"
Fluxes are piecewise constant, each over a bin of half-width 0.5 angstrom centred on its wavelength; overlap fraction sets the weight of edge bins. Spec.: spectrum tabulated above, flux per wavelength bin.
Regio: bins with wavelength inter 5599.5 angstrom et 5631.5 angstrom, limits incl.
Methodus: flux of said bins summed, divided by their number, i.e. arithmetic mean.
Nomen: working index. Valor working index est 16.1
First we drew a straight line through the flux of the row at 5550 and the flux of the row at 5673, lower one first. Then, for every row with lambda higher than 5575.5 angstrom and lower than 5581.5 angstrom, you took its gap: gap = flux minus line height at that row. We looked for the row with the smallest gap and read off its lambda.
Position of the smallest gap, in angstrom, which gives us 5580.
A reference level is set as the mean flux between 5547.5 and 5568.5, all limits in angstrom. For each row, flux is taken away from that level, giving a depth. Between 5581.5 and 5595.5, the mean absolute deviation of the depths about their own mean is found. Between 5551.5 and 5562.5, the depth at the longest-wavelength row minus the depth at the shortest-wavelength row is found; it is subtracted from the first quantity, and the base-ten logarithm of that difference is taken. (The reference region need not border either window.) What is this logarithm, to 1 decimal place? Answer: 0.5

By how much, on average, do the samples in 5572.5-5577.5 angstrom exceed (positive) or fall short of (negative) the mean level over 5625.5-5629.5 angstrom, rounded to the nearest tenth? -2.5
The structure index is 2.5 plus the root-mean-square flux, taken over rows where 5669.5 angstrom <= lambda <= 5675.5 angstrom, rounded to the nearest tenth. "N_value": 19.8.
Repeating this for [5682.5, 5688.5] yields 20.3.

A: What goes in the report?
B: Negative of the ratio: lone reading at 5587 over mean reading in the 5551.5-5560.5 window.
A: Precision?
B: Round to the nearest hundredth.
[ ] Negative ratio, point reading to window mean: -0.78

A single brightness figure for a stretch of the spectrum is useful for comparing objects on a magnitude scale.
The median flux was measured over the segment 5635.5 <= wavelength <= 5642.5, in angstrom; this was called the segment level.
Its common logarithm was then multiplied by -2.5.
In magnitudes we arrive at -3.10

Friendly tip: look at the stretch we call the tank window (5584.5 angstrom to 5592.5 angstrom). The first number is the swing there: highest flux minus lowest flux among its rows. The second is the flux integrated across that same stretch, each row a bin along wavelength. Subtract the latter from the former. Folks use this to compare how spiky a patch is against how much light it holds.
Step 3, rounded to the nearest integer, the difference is -119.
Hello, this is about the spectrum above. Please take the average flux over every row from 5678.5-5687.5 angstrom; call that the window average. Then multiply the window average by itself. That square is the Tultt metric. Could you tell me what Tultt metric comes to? 313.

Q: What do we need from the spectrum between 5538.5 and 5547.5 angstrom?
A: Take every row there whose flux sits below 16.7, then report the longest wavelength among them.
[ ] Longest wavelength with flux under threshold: 5547 angstrom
